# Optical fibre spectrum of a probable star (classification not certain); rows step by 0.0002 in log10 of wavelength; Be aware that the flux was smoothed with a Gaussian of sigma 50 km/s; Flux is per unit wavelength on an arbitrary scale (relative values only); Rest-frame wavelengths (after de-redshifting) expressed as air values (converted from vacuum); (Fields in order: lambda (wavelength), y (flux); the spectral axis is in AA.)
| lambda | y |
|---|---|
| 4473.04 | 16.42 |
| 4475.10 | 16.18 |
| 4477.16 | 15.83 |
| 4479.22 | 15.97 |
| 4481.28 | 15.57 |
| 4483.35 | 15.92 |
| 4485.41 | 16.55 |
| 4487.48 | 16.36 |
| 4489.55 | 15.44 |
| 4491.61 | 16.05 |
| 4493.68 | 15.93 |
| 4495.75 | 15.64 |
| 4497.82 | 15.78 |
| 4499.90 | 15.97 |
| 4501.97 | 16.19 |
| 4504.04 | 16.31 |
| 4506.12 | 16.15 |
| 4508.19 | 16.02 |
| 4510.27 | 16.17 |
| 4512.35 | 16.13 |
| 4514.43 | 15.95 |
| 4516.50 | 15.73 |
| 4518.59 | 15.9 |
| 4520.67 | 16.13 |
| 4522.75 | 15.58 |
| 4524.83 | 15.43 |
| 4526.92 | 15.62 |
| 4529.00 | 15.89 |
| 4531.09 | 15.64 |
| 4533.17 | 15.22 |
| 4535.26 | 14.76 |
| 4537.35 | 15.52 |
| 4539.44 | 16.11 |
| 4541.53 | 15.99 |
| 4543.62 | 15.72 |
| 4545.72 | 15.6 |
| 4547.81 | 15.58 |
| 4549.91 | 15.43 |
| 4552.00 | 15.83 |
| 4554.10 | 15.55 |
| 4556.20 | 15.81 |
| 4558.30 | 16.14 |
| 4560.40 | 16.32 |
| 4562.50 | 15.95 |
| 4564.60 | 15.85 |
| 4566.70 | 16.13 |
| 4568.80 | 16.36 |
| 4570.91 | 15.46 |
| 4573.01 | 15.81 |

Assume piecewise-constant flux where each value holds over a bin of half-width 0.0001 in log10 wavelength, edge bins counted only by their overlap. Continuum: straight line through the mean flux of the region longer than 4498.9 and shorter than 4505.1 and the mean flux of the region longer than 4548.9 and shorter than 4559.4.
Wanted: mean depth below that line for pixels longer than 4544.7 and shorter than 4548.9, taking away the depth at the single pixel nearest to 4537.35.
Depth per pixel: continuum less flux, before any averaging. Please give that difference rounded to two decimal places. -0.14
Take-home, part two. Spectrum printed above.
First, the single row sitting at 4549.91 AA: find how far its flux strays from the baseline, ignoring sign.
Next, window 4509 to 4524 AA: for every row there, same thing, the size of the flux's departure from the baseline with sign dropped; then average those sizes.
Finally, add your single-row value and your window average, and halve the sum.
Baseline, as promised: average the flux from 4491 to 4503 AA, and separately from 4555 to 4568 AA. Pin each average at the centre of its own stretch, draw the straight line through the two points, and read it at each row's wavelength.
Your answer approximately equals 0.38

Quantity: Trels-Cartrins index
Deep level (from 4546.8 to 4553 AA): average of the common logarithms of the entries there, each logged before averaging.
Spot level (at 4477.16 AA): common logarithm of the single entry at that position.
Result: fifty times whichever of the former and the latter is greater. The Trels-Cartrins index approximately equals 60.0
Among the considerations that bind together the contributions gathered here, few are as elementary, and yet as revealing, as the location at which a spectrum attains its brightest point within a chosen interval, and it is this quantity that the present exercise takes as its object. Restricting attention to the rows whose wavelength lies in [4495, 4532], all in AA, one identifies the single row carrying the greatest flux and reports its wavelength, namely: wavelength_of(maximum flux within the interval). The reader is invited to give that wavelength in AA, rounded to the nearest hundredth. 4504.04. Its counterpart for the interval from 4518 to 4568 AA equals 4560.40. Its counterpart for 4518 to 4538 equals 4520.67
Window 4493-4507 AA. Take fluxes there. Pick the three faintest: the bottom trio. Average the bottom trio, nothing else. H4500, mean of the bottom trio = 15.8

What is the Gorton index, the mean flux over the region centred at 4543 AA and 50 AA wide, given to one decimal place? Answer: 15.7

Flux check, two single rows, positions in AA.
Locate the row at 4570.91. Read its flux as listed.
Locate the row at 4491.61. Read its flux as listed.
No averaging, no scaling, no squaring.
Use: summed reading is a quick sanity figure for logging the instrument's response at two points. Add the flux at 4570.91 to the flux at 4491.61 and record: 31.5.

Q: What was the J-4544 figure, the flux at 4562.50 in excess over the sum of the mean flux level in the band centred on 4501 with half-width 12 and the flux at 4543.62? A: -15.8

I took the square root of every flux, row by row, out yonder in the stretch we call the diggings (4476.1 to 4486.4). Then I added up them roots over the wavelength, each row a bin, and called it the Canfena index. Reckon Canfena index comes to 41.2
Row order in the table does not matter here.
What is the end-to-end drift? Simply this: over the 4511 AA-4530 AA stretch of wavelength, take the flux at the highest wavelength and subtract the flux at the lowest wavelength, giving -0.24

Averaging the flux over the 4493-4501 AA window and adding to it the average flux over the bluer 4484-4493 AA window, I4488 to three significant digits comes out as 31.9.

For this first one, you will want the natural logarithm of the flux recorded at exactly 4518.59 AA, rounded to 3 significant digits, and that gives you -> 2.77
